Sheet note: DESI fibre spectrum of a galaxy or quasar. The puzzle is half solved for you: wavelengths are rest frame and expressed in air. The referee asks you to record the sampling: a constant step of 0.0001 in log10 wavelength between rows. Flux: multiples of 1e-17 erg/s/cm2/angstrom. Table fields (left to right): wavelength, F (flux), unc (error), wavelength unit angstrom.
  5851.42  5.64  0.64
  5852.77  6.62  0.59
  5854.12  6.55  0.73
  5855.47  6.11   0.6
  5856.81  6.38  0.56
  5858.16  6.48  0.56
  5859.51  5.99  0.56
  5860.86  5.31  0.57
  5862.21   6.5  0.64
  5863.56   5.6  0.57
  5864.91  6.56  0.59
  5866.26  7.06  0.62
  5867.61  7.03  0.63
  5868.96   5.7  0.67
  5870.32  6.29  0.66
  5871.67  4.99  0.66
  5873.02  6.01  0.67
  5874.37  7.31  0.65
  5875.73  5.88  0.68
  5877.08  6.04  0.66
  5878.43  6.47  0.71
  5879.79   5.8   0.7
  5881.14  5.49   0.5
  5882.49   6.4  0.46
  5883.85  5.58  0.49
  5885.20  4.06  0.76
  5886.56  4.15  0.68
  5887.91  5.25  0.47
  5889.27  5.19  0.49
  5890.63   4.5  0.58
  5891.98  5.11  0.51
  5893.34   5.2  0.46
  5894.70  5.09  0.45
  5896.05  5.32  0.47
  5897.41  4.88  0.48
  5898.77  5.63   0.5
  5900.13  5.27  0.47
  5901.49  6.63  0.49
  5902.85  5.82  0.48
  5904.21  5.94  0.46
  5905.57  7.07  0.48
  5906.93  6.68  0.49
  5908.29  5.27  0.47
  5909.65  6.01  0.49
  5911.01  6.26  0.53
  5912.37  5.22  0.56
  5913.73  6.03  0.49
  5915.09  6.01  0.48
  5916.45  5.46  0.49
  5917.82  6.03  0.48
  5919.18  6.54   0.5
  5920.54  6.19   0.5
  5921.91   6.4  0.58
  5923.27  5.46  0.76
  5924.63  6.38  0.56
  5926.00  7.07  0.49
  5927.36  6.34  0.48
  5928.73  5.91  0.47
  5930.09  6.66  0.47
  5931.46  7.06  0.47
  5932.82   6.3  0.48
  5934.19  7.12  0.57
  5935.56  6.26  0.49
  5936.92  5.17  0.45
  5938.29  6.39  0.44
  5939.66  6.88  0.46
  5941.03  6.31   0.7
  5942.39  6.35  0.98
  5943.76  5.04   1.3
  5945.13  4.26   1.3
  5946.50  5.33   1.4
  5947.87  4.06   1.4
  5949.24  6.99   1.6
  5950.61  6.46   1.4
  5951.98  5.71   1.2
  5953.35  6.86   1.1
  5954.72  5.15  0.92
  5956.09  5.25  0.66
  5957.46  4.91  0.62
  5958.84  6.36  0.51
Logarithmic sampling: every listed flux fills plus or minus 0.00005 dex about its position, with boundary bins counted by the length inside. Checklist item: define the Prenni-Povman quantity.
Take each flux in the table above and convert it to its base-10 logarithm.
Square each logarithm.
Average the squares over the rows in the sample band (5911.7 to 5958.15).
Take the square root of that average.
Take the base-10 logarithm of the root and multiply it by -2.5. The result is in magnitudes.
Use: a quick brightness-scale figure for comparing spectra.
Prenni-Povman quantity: 0.28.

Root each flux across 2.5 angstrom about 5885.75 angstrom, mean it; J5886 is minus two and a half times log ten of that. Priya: -0.77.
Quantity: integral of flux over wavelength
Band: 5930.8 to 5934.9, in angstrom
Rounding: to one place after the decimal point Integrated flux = 28.0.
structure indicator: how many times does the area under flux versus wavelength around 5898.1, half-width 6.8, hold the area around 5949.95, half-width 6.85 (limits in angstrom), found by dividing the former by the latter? 0.99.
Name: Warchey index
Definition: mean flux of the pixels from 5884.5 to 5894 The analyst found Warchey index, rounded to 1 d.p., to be 4.8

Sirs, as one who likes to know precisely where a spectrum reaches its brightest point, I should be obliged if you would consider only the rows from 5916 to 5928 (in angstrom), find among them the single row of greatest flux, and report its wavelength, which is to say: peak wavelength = 5926.00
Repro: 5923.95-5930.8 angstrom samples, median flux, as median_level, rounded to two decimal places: 6.38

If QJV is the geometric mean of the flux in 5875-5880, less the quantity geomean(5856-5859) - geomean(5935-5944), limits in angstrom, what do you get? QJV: 5.6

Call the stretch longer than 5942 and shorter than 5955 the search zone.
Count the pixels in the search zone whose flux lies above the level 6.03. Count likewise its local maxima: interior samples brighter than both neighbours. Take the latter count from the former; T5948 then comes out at 1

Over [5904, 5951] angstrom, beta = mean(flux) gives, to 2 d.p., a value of 6.08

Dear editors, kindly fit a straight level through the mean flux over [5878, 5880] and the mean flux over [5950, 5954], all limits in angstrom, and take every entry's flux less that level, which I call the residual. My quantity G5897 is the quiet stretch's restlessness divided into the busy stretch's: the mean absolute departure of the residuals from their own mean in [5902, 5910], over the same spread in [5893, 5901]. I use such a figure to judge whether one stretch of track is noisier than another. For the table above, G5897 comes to 2.9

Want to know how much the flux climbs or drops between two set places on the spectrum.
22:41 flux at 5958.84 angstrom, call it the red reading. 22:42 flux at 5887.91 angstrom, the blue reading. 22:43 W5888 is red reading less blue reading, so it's 1.1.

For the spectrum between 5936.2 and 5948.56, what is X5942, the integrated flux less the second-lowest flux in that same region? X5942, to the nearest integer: 64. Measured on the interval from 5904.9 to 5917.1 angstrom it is 68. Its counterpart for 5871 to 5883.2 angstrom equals 68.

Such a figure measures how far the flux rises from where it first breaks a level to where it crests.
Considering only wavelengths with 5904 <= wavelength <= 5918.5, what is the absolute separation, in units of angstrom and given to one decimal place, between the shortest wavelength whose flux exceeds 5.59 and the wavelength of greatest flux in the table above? 1.4 angstrom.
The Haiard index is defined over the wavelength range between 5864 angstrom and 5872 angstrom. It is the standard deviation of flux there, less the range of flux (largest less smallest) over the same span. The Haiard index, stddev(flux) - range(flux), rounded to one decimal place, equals -1.3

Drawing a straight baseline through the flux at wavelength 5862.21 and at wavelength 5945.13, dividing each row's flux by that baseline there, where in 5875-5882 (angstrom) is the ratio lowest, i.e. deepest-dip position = 5881.14 angstrom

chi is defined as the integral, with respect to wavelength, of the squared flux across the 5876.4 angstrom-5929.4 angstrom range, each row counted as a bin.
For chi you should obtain 1778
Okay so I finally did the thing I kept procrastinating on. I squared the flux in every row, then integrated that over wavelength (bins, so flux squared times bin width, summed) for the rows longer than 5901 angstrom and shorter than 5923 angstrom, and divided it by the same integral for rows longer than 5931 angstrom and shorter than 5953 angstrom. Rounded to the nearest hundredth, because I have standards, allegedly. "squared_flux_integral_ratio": 1.02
